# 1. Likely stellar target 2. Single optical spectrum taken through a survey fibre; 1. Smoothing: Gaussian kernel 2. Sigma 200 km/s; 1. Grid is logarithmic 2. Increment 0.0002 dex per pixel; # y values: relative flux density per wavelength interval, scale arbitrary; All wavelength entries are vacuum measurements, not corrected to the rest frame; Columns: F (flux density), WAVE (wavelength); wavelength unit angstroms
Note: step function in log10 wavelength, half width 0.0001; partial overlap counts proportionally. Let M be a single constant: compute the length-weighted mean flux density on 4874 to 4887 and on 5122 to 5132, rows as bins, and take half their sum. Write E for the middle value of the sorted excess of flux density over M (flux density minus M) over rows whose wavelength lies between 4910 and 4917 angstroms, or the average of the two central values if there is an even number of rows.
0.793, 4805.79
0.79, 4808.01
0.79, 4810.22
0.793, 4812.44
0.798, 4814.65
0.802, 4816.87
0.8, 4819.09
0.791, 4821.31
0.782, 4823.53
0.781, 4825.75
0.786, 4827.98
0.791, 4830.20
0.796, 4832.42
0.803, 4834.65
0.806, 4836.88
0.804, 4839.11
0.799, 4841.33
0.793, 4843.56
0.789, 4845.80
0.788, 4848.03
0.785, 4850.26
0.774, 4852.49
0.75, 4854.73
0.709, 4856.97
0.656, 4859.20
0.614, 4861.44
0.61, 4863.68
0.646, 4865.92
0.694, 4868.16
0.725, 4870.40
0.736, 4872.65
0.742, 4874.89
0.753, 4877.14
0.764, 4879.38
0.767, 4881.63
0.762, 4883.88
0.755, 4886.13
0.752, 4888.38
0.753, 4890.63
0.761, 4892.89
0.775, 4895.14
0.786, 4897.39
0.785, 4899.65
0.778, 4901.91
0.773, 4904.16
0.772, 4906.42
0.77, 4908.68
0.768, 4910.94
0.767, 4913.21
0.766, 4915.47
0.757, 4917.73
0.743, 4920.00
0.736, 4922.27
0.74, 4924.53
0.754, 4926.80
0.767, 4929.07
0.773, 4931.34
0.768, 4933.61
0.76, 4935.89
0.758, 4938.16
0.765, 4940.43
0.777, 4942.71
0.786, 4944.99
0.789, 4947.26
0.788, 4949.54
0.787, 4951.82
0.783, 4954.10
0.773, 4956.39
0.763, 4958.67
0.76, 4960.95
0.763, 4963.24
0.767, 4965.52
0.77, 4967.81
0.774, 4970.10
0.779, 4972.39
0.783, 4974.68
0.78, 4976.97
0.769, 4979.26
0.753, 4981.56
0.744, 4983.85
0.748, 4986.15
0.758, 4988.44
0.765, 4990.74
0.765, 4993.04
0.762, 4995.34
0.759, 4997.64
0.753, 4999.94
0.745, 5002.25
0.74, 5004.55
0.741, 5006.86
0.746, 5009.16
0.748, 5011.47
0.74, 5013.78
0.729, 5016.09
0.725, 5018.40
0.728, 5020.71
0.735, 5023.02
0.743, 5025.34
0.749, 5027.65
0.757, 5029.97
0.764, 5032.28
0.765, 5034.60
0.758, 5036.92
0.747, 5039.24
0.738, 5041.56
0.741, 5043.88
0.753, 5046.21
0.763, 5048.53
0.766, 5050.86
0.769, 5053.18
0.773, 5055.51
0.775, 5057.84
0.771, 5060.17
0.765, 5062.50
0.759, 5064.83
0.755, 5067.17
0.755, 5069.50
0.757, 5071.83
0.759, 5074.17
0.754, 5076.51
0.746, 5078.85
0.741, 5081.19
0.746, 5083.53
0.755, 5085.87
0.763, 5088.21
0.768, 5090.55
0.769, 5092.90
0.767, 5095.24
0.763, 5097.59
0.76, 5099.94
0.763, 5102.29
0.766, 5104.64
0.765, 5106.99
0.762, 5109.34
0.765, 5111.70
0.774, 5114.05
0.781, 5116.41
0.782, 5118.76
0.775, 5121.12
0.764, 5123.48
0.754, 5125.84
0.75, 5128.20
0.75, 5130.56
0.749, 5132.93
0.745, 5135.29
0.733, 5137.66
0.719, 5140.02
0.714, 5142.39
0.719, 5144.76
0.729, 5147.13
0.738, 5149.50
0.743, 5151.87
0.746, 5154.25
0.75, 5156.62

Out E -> 0.011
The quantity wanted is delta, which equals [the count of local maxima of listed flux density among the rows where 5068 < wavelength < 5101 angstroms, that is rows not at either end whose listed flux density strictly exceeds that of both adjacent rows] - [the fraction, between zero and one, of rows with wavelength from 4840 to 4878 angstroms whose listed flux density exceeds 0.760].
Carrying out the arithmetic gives 1.6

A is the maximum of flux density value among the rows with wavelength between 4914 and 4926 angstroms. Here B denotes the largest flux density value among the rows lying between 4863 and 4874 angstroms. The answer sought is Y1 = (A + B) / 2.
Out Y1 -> 0.751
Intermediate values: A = 0.766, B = 0.736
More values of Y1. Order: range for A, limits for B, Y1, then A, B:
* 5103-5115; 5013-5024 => 0.757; 0.774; 0.74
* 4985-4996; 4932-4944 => 0.771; 0.765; 0.777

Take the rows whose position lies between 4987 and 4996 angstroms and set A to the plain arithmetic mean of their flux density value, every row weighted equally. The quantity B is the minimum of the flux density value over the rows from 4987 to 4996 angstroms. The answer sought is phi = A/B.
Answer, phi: 1.01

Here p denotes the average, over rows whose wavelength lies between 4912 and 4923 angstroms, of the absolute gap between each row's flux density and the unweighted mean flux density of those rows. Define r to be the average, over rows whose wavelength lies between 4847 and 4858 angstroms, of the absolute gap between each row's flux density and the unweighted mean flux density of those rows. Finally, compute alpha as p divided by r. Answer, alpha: 0.5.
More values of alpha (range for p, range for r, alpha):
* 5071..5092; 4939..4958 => 1.0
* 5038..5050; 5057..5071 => 1.1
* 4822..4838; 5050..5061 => 3.1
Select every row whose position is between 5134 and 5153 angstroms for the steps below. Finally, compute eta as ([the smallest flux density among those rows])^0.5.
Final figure 0.8450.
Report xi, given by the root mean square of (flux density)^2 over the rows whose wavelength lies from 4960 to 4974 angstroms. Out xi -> 0.59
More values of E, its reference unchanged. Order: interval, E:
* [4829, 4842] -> 0.045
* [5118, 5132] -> 0.003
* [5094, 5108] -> 0.008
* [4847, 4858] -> 0.018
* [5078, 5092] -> -0.005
